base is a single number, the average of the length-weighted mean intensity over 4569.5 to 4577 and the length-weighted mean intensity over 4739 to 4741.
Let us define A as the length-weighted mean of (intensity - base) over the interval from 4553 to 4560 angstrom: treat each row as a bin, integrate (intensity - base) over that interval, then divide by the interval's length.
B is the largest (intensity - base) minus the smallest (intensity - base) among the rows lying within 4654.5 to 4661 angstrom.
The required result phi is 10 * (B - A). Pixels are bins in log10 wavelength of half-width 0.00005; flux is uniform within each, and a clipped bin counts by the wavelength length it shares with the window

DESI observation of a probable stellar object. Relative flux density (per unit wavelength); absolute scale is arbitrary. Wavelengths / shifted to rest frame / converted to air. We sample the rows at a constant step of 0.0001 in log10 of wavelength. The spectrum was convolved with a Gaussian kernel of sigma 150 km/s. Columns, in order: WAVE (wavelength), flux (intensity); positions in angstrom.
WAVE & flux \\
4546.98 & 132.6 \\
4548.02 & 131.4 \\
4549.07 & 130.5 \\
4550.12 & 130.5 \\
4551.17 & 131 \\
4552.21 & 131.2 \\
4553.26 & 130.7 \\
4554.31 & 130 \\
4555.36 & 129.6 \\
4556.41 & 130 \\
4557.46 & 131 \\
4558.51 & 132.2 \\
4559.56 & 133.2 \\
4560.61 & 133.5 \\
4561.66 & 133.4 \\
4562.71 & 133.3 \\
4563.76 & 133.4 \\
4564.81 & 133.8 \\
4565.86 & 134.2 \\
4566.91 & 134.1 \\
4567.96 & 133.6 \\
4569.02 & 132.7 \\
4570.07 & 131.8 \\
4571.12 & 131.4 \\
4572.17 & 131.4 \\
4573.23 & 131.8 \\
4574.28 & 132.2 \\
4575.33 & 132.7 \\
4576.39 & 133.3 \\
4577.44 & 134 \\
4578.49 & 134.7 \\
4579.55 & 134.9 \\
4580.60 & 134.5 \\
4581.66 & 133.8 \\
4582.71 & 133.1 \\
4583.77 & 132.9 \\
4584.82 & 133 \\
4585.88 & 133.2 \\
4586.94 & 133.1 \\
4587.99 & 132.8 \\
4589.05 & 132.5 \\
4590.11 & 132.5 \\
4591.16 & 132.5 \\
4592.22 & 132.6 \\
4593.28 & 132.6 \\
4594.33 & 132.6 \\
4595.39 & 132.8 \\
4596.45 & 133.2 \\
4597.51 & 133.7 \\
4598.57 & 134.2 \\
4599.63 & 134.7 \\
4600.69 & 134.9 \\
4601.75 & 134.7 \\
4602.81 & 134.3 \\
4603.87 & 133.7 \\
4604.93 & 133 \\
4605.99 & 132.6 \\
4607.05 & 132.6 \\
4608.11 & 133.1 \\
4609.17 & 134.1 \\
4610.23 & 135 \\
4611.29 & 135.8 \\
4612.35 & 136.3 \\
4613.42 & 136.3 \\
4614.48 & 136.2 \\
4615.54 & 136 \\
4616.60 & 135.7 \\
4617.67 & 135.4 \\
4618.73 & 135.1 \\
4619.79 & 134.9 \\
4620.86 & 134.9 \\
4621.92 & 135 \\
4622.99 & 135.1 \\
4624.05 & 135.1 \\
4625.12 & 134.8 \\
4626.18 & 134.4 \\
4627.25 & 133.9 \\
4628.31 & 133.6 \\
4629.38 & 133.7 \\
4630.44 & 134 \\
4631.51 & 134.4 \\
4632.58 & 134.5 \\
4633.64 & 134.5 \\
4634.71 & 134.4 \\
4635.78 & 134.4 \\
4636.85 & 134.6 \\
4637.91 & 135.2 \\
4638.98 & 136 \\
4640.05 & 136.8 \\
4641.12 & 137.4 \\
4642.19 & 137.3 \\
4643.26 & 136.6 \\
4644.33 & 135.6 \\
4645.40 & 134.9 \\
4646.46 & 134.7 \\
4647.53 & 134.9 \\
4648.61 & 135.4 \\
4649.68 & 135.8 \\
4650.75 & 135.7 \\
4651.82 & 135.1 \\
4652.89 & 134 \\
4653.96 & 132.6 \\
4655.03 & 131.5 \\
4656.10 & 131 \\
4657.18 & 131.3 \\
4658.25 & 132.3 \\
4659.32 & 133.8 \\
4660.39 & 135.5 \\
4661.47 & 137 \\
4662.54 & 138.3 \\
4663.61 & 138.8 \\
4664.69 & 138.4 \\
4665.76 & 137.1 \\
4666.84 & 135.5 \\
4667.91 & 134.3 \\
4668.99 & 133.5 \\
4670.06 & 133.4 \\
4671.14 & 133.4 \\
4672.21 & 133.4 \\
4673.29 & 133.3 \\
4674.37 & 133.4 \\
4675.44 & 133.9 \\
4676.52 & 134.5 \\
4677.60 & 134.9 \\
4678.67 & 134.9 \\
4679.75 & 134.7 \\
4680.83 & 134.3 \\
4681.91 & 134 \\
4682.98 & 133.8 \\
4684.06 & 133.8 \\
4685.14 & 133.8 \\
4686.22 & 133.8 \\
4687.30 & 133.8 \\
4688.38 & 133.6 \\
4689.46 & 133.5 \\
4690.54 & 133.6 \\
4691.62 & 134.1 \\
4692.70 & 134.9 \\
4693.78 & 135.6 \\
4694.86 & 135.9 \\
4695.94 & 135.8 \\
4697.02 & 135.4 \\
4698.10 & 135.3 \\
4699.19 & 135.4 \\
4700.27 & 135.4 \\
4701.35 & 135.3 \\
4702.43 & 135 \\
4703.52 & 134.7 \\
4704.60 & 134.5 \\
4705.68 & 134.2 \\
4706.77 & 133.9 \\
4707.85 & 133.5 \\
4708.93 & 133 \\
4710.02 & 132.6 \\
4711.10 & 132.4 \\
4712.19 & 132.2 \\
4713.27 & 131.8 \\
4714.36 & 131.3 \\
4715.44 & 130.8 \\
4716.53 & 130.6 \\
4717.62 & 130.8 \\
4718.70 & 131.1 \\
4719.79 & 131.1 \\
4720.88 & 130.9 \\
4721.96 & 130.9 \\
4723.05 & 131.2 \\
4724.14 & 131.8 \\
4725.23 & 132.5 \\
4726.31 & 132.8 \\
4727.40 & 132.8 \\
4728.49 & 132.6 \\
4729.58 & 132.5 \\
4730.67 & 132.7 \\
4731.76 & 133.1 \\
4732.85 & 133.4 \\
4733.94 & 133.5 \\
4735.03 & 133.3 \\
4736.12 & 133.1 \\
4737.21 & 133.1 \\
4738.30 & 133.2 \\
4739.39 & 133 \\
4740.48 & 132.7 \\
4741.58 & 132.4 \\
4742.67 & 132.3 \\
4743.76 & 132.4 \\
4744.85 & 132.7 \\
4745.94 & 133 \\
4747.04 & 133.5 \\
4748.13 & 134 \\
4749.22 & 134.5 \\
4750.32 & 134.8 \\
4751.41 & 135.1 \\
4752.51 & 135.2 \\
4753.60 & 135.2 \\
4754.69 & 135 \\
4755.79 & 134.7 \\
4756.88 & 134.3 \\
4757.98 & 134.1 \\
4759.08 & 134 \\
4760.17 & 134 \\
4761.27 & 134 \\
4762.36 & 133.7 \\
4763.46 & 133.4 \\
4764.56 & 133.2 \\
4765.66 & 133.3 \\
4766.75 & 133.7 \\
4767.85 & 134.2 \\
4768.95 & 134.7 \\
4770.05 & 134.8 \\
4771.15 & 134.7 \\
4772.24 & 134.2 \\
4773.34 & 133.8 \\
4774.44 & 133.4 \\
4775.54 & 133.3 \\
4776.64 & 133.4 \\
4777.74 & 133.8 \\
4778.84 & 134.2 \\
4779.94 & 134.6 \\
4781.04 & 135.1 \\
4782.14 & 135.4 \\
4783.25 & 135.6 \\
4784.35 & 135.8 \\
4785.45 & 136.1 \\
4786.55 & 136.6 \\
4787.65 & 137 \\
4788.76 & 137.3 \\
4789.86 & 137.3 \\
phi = 61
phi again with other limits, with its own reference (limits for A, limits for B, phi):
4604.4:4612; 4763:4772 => 4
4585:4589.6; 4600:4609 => 20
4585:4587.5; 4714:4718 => 1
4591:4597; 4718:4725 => 7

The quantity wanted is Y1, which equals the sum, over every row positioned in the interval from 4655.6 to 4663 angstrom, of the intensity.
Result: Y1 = 939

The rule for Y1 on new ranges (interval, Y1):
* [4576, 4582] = 805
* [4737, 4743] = 797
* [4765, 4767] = 267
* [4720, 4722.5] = 262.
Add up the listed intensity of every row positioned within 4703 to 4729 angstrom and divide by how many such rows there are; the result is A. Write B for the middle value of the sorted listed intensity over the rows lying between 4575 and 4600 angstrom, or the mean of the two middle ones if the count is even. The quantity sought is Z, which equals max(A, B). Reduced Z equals 133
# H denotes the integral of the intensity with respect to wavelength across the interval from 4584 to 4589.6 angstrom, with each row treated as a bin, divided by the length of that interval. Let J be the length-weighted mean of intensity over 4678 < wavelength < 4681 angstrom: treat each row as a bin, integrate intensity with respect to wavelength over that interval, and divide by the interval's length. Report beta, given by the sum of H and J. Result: 268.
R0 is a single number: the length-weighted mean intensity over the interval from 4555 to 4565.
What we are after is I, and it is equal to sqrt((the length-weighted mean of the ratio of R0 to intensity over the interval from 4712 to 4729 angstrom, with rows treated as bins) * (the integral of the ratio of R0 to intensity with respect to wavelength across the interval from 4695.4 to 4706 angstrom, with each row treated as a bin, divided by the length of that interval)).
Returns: 0.9928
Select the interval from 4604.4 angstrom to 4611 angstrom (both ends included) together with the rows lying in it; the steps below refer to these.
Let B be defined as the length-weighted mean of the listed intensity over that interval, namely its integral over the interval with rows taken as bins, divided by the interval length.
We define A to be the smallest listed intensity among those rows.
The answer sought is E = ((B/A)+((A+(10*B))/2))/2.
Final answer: 368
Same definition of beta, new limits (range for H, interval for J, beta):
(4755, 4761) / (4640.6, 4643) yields 271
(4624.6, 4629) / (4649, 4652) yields 270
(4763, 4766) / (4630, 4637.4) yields 267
